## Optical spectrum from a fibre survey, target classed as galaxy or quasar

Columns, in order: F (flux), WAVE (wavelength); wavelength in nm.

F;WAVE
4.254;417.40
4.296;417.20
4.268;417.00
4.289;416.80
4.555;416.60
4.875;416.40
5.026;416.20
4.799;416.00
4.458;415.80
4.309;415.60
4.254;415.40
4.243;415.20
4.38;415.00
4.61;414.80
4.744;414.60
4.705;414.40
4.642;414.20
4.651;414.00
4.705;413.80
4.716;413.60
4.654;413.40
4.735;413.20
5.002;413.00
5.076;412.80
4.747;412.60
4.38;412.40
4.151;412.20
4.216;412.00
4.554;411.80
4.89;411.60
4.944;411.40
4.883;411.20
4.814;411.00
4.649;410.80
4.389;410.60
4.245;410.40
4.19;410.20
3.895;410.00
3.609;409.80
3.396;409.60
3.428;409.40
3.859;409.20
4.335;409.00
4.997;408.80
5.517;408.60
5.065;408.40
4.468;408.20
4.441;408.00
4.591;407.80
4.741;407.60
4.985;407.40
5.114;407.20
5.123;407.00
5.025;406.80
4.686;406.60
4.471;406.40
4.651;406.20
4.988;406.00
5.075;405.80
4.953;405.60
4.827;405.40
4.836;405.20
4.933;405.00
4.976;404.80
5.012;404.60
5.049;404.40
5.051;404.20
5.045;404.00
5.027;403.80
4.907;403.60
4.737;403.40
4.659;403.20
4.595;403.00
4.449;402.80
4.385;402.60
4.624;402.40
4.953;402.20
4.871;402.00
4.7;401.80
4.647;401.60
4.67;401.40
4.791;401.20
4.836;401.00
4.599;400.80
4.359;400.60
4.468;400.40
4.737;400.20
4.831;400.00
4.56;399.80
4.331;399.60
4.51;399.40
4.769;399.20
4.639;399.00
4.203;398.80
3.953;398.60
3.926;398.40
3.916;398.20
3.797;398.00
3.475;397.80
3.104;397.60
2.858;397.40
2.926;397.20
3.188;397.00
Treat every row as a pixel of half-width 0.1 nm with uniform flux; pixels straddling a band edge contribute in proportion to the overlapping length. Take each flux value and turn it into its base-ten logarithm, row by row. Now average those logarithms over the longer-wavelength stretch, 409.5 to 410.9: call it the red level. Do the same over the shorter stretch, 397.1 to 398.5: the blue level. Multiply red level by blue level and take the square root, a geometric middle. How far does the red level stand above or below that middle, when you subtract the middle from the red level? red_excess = 0.038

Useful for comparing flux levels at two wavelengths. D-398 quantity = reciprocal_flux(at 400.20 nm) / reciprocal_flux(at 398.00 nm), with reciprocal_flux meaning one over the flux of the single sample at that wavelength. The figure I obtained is 0.802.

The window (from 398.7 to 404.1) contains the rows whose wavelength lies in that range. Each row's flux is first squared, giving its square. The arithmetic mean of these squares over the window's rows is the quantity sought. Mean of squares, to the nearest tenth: 21.8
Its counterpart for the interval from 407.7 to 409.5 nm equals 20.8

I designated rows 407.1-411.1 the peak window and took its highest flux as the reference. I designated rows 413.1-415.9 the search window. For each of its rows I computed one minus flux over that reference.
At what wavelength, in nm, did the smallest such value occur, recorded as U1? 414.60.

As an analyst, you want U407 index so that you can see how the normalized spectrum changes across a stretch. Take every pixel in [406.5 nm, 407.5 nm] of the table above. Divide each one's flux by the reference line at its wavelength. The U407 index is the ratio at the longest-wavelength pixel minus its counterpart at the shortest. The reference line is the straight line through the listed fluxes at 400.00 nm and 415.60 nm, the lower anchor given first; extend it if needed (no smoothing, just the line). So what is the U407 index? 0.07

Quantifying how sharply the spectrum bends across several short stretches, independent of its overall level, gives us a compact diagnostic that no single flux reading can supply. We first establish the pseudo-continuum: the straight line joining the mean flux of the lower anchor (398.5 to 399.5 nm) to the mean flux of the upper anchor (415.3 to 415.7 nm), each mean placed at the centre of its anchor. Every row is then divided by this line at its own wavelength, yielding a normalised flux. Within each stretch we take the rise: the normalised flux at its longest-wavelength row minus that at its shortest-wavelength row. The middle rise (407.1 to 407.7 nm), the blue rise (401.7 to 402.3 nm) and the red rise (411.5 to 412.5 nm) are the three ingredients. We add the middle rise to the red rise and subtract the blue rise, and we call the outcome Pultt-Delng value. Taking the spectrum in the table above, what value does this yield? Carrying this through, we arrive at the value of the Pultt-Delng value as -0.26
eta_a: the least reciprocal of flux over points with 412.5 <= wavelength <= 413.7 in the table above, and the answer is 0.197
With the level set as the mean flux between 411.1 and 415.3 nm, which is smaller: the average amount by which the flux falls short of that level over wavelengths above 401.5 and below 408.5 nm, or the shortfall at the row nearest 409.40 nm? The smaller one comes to -0.17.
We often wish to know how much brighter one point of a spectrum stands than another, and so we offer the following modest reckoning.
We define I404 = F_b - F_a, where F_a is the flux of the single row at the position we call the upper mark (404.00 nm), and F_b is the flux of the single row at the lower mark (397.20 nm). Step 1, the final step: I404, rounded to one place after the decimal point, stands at -2.1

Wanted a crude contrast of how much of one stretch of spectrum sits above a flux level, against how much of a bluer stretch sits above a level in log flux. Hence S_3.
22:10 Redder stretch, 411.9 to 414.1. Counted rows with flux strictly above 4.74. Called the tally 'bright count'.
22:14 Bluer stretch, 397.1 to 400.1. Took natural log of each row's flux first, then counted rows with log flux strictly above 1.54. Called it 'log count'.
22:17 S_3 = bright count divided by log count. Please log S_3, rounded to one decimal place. 1.5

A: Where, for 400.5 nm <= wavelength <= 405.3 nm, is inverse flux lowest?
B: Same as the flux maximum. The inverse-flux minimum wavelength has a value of 404.20 nm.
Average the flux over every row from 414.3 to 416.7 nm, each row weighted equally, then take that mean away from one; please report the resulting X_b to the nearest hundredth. -3.58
